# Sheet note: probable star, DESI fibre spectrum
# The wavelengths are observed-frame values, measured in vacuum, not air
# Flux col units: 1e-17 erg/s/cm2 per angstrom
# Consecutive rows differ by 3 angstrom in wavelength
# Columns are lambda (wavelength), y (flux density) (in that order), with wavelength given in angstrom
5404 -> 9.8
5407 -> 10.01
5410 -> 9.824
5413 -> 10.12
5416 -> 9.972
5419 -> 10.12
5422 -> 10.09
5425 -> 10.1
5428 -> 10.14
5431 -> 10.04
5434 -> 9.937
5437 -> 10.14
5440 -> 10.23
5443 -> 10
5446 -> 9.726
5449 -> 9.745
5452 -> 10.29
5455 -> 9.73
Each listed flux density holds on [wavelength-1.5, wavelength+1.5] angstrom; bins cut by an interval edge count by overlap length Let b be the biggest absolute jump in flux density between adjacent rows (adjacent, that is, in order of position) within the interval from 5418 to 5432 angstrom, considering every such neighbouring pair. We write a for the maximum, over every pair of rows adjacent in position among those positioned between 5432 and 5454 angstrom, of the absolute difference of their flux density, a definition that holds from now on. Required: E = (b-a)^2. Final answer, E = 0.198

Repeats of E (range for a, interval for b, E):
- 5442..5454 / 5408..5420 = 0.062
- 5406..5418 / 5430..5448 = 0.000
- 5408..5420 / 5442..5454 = 0.062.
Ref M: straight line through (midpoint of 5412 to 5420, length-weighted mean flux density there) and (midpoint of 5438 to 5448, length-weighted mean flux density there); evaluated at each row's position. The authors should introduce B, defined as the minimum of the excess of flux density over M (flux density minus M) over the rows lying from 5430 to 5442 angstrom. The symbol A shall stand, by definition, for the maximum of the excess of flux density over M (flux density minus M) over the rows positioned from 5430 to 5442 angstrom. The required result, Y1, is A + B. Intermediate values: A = 0.24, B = -0.07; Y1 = 0.17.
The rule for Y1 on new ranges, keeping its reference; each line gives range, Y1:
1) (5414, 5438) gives 0.05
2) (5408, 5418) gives -0.21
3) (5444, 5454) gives 0.09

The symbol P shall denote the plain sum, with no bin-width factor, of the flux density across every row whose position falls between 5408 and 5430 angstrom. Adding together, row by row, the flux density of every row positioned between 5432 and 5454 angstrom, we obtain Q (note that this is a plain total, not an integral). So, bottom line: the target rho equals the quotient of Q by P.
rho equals 1.00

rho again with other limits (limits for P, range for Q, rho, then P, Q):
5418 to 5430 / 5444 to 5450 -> 0.48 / 40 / 19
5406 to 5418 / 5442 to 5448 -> 0.49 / 40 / 20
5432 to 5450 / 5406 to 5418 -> 0.67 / 60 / 40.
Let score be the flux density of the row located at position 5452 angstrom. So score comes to 10.29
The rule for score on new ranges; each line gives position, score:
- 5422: 10.09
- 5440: 10.23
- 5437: 10.14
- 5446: 9.726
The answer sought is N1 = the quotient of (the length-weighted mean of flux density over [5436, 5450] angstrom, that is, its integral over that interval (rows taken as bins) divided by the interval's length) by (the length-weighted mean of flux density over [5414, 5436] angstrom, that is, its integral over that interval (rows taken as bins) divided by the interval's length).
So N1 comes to 0.99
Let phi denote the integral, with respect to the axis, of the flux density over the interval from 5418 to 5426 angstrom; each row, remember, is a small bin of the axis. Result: 81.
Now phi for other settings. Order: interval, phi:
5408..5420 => 120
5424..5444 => 202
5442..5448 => 59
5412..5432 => 202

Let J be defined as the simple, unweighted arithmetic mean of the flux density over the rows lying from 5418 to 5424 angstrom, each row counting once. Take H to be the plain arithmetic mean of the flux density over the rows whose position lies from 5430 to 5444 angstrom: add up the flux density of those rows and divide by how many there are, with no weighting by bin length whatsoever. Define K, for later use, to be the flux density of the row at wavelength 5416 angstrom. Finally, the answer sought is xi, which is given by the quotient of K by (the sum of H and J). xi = 0.494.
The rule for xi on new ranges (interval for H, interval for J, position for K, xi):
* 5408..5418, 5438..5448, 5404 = 0.491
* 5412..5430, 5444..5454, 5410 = 0.491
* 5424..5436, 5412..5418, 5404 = 0.488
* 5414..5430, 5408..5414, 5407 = 0.499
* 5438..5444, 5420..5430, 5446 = 0.481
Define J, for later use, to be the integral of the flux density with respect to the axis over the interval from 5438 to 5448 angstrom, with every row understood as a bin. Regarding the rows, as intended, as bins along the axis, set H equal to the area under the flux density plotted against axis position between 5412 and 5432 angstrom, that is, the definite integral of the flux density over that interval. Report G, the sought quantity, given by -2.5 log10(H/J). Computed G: -0.76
